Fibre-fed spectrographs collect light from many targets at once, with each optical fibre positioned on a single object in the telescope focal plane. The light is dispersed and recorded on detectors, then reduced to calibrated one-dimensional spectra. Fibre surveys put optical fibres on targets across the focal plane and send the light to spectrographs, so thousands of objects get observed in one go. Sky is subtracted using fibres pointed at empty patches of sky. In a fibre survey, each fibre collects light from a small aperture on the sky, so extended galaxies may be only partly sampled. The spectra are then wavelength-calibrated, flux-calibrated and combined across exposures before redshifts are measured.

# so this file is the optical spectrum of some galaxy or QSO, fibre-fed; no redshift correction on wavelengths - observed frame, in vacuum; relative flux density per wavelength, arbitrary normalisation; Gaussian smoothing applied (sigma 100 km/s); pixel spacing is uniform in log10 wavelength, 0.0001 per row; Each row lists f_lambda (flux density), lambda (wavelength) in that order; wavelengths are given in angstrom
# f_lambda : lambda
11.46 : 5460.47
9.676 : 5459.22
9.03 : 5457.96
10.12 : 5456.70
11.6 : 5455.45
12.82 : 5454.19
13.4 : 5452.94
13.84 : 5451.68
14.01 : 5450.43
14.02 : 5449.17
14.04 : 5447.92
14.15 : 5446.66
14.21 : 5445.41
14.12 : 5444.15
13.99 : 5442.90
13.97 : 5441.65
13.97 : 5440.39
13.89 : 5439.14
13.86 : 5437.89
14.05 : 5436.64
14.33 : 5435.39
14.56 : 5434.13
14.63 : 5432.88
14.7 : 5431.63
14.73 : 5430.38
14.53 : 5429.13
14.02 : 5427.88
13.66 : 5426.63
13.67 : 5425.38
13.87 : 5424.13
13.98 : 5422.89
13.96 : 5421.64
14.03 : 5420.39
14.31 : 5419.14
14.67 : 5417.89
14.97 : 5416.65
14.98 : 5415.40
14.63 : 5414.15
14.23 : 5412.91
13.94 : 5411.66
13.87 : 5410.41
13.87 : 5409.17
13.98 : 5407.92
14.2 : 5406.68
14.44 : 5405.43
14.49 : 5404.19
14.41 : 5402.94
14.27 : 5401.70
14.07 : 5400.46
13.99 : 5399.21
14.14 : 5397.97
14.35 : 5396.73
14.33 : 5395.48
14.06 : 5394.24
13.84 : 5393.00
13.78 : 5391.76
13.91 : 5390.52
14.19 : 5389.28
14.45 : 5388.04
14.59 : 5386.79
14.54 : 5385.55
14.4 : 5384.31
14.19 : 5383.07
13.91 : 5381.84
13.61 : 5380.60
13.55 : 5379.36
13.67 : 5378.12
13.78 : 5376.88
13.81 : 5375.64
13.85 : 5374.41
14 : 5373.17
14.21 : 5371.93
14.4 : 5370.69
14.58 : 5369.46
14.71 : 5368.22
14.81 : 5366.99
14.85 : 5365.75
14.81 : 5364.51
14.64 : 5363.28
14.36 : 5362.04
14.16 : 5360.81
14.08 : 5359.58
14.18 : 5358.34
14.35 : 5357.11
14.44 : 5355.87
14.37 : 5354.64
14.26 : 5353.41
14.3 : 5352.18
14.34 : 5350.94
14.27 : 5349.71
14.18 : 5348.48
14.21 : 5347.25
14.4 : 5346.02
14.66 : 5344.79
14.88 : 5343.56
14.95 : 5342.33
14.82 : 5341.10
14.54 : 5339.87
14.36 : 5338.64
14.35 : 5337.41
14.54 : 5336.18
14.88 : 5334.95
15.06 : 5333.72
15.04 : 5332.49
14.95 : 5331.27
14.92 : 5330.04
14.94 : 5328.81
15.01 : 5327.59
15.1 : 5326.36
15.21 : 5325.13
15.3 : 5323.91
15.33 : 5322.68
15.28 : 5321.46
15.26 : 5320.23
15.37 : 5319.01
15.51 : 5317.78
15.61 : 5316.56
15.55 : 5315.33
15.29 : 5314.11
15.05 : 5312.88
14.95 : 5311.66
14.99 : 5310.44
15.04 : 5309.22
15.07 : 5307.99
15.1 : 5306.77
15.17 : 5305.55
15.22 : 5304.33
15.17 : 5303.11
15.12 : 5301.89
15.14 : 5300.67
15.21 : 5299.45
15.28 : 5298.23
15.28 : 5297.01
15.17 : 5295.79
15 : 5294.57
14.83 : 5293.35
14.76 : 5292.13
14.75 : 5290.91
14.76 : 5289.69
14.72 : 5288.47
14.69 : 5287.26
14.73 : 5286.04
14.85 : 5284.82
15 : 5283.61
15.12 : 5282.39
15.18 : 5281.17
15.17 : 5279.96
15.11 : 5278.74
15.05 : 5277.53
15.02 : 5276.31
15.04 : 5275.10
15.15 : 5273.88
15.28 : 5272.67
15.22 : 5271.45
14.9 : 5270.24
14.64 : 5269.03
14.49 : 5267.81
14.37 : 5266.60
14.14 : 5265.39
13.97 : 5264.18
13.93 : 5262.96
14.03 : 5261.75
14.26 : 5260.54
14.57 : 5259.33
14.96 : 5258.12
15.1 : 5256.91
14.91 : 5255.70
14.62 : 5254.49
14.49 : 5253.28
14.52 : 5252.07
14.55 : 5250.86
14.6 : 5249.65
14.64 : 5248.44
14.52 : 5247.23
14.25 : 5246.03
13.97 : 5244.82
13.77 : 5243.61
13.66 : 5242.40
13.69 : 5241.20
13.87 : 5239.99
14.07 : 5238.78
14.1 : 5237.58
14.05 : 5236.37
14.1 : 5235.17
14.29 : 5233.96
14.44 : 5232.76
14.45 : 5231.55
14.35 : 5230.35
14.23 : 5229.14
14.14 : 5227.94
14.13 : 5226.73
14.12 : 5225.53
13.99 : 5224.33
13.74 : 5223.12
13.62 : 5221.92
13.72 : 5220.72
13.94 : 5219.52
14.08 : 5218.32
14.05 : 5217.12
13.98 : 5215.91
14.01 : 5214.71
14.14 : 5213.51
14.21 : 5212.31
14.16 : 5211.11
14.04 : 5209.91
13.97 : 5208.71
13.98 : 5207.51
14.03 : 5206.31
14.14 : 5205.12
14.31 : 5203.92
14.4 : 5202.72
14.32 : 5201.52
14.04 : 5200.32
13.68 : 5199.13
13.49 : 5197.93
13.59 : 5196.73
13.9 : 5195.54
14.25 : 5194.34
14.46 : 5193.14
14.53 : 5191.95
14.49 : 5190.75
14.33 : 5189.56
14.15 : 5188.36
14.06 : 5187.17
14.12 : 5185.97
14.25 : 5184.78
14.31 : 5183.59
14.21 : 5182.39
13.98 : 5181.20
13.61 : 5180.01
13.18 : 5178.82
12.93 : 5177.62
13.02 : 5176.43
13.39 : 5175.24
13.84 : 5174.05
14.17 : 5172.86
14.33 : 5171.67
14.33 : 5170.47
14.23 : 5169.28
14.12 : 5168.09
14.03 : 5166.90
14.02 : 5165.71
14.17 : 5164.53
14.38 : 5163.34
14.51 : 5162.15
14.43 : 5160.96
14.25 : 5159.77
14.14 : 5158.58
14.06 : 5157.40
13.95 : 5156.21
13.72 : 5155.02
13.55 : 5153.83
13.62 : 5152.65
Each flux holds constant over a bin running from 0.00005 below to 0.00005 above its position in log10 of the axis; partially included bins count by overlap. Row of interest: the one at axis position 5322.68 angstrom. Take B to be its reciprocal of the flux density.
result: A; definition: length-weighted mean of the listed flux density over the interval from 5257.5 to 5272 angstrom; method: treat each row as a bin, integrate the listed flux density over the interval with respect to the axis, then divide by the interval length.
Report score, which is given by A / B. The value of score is 222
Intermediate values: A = 14.5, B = 0.0652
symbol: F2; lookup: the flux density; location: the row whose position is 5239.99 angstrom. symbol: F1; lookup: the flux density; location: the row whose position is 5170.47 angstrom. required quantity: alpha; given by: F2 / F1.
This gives 0.97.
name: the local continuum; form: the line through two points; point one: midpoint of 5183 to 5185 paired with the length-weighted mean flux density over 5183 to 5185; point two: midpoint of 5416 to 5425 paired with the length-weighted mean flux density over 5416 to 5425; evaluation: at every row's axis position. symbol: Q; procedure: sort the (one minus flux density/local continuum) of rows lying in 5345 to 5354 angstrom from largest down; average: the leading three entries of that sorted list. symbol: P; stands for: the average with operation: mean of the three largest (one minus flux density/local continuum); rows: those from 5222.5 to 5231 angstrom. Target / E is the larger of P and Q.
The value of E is 0.025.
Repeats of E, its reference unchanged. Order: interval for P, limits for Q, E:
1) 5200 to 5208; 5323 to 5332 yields 0.020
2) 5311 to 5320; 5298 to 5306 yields -0.057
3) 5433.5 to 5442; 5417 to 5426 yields 0.029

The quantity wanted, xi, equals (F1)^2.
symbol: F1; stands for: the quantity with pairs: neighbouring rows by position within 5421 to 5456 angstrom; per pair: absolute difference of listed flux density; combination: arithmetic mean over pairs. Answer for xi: 0.038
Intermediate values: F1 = 0.19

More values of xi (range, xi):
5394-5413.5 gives 0.020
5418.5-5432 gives 0.032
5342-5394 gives 0.018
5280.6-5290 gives 0.006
